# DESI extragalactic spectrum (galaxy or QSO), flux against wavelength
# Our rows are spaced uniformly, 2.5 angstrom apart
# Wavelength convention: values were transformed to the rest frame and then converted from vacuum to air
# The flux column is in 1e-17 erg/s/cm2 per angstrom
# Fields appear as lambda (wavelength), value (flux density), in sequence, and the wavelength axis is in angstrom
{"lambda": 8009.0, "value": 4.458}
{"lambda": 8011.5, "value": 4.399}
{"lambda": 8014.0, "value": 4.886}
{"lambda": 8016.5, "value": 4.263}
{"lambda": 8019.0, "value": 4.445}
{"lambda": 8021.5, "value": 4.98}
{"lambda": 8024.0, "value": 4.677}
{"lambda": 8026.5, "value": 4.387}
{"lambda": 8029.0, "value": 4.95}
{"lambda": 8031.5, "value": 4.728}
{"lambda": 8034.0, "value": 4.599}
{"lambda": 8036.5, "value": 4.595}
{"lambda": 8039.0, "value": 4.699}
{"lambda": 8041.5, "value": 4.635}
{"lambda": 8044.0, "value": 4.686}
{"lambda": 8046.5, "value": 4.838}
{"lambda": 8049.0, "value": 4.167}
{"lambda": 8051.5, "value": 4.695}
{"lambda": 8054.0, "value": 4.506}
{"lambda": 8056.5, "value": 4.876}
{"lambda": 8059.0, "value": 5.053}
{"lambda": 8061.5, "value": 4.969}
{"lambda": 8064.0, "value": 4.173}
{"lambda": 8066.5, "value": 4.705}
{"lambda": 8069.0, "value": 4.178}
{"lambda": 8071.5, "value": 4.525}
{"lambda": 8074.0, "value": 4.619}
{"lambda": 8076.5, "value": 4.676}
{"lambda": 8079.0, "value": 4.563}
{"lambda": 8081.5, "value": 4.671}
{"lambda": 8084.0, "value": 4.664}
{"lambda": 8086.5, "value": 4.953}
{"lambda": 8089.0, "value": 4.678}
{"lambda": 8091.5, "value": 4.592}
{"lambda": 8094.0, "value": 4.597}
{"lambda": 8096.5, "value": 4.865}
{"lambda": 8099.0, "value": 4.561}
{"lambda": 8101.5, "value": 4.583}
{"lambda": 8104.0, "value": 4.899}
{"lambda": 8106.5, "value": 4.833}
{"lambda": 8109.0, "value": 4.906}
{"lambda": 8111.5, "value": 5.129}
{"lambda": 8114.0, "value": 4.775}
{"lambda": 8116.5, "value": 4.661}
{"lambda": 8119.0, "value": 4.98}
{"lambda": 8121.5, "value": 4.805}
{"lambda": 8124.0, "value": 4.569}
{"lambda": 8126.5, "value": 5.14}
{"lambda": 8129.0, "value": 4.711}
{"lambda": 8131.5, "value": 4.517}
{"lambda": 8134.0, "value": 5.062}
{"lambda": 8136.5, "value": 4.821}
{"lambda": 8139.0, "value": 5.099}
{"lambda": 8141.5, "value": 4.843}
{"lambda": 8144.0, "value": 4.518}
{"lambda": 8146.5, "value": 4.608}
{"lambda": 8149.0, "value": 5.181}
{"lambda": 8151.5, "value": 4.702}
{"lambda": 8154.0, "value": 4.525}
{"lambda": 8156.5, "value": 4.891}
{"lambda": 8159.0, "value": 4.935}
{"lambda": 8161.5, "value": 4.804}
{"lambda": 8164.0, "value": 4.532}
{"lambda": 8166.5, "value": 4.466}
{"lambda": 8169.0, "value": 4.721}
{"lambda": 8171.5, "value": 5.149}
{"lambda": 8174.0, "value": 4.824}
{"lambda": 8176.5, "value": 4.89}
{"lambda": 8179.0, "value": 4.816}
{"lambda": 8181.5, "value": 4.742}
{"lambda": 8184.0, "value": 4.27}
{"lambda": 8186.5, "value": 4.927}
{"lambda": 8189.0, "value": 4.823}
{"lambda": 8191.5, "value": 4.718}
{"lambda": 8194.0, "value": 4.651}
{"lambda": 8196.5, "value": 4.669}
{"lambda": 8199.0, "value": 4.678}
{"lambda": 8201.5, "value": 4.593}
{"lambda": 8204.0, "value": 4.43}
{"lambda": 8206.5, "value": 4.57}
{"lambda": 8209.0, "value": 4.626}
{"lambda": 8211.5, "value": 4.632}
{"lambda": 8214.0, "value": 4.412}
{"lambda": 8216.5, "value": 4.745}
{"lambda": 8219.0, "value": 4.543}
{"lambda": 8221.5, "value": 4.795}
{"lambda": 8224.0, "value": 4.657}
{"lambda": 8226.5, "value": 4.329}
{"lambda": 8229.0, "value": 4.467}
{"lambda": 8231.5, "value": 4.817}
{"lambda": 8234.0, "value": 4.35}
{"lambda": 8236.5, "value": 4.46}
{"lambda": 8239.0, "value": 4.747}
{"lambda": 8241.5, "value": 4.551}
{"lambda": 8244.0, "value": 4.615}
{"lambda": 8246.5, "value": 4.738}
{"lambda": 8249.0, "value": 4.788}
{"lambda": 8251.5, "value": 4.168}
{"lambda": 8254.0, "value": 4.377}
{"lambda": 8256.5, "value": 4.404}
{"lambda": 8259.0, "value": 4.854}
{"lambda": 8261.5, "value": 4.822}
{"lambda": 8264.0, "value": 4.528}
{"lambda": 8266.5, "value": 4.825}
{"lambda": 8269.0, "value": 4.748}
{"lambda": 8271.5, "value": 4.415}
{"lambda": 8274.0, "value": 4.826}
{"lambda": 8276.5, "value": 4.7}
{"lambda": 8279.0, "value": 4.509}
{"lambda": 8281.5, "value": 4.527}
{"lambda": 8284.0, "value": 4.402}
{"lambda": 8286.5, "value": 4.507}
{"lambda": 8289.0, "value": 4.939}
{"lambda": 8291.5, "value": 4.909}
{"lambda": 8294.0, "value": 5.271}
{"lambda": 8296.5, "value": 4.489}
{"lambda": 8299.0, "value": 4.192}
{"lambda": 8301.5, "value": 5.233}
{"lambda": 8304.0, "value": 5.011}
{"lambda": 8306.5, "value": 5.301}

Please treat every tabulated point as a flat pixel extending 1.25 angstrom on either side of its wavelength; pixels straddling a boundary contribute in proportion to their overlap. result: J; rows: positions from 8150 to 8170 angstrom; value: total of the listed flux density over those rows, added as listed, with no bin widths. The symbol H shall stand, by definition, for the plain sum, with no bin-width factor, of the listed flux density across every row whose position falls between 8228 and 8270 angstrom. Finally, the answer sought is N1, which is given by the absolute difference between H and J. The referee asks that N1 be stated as 41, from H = 78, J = 38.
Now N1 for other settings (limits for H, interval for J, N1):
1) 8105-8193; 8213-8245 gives 108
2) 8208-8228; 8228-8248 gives 0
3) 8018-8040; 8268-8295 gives 10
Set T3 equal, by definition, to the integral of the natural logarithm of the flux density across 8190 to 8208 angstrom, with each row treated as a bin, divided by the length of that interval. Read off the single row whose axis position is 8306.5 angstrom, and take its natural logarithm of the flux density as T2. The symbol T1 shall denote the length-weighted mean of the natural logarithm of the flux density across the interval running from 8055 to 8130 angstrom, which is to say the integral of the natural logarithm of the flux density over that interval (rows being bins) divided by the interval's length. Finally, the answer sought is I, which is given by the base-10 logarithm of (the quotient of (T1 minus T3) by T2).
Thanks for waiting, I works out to -1.86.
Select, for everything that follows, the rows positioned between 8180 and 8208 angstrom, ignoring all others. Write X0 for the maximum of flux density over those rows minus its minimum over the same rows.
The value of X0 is 0.66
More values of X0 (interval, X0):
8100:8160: 0.66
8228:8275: 0.69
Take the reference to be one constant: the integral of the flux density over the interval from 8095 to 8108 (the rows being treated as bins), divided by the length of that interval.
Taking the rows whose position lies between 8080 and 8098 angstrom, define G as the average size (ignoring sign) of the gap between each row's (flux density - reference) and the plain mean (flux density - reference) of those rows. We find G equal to 0.11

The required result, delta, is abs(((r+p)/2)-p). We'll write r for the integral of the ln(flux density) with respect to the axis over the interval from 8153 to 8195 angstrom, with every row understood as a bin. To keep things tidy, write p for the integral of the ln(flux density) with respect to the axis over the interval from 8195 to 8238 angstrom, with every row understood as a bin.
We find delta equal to 0.0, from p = 65.4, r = 65.4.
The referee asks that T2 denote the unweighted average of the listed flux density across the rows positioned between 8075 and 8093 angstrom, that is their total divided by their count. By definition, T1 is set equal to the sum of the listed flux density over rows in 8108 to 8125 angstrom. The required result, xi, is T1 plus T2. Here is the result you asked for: 38.5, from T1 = 33.8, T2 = 4.69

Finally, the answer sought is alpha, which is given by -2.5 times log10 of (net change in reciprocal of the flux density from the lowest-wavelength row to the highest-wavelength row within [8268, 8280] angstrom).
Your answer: 4.9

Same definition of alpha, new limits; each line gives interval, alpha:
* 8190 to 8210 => 5.9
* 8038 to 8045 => 8.1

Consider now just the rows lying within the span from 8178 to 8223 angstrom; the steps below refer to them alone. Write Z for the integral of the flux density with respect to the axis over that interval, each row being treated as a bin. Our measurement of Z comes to 209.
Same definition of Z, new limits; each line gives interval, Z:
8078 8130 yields 248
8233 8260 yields 123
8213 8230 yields 78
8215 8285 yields 322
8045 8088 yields 199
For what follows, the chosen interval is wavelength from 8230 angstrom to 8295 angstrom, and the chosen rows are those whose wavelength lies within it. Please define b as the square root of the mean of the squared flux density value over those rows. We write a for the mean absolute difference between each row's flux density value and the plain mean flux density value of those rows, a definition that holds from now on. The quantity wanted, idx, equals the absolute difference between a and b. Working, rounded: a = 0.199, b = 4.65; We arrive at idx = 4.45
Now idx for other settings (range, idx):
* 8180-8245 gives 4.48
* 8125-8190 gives 4.61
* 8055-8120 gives 4.54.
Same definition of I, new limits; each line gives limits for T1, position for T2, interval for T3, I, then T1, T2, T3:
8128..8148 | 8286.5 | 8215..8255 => -1.53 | 1.56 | 1.51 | 1.52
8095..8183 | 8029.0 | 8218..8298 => -1.63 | 1.57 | 1.60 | 1.53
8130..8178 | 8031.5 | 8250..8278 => -1.59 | 1.57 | 1.55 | 1.53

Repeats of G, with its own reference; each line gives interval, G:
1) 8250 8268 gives 0.23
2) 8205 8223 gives 0.09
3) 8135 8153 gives 0.19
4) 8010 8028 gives 0.23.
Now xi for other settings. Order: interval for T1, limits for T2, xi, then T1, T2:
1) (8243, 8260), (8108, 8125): 36.8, 31.9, 4.83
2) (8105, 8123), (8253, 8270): 38.7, 34.1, 4.65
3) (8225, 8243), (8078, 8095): 36.4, 31.7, 4.67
